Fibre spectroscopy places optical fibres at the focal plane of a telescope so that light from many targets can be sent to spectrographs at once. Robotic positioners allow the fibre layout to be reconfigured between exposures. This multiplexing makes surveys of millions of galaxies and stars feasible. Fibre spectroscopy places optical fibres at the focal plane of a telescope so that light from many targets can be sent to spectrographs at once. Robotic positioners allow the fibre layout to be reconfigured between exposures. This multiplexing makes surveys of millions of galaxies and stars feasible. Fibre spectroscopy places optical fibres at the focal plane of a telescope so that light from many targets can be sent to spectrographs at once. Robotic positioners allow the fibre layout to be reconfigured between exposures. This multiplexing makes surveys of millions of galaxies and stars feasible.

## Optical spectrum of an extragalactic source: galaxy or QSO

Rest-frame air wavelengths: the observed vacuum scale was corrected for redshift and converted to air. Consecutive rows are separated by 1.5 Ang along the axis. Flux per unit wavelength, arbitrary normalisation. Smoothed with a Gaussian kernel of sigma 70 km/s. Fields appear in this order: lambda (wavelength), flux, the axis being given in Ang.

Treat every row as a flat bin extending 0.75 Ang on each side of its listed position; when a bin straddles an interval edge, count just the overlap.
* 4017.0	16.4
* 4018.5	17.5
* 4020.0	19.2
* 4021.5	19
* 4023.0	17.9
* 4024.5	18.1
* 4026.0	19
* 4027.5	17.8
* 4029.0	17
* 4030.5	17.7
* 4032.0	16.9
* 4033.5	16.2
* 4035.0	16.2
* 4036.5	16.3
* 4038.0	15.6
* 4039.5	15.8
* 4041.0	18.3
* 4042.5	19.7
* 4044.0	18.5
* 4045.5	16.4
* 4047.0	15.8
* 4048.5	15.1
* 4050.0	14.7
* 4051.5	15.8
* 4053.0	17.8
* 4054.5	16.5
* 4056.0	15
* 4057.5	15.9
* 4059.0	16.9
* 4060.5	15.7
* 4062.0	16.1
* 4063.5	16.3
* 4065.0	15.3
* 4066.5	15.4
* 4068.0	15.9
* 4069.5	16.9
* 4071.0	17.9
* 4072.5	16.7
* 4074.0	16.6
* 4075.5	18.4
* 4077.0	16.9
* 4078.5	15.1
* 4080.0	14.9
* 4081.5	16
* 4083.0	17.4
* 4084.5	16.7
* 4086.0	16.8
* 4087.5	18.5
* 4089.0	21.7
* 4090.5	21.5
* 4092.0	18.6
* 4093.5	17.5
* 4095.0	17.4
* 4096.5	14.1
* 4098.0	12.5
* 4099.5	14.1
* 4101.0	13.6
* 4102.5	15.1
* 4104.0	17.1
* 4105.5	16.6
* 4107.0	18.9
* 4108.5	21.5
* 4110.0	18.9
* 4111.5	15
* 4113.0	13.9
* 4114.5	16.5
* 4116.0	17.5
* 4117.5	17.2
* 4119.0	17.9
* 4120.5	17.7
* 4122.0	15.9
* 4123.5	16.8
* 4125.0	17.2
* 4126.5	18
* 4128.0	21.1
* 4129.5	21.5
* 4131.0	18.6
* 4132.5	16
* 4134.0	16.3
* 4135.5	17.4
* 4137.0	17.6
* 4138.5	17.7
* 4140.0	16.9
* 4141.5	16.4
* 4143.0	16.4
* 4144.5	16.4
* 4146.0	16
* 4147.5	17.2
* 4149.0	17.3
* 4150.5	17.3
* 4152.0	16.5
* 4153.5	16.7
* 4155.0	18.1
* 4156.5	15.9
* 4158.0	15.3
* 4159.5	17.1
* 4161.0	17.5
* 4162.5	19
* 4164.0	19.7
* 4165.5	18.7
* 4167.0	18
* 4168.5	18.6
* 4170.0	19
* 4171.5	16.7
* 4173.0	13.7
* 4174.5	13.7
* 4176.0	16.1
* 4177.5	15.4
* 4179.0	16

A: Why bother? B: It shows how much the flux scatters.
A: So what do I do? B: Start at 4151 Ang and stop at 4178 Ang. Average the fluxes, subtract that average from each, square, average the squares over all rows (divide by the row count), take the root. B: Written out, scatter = 1.7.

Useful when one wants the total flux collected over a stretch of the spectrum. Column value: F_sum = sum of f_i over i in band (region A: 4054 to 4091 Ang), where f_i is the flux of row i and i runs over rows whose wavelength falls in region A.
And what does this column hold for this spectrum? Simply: 421.0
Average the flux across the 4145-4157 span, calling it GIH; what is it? 16.9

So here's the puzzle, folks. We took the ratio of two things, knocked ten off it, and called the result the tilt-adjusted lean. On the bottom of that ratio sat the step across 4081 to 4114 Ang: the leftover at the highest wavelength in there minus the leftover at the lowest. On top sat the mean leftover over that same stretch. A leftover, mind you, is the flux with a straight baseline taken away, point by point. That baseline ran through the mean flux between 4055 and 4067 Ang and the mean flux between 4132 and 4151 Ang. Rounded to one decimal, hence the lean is -10.3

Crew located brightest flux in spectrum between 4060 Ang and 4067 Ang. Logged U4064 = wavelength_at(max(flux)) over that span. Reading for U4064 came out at 4063.5 Ang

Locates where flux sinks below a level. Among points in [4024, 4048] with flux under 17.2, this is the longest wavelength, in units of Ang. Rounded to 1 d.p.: 4047.0 Ang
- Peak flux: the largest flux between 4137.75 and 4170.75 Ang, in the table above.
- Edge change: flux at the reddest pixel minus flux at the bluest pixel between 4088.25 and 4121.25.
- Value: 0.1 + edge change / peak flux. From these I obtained -0.10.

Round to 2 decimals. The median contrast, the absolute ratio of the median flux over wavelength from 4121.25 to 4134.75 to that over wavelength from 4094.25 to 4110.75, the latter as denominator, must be 1.04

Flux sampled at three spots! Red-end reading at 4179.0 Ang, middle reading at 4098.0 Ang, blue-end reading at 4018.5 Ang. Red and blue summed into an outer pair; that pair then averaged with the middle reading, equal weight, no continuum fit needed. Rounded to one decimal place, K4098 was 23.0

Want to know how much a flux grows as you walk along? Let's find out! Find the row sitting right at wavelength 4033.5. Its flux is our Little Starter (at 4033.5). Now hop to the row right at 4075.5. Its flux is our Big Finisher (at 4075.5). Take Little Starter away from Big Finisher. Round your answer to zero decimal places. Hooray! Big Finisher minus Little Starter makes 2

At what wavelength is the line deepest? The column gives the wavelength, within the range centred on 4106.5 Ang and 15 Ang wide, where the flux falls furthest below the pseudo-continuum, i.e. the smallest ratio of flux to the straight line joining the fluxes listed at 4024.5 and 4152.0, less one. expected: 4101.0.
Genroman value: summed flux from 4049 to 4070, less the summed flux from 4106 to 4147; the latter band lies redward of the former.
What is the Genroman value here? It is -247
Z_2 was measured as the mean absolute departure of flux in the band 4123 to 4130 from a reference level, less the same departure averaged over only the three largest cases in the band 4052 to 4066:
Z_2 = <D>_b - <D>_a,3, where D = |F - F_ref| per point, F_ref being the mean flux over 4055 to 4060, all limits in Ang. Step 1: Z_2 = 1.7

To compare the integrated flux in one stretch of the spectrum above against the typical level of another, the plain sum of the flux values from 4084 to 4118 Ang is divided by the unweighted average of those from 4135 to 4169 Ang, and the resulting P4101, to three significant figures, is 22.6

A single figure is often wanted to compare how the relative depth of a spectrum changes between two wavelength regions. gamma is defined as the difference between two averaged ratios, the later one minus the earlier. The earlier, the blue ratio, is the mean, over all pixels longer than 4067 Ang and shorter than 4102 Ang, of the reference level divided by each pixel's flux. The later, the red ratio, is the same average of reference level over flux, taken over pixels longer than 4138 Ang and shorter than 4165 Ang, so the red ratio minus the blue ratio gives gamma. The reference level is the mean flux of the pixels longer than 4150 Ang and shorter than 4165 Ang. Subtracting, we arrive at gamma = -0.03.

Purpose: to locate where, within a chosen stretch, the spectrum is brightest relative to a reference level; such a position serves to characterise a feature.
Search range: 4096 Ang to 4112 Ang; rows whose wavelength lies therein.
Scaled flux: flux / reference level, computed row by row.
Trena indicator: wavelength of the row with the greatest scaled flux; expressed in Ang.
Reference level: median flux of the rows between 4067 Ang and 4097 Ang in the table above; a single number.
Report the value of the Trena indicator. 4108.5 Ang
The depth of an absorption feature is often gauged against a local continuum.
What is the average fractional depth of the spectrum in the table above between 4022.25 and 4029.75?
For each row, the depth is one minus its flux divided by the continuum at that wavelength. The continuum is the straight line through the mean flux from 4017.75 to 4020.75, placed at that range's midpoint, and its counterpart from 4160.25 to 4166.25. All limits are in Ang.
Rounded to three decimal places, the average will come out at 0.022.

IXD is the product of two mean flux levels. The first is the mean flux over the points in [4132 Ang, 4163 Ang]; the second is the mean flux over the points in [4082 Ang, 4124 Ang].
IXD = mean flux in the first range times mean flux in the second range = 288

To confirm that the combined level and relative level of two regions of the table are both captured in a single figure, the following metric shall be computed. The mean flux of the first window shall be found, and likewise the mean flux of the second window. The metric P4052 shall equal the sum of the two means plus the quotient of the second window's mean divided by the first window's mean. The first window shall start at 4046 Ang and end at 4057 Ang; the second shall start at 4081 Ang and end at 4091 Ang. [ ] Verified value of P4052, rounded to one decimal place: 35.3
